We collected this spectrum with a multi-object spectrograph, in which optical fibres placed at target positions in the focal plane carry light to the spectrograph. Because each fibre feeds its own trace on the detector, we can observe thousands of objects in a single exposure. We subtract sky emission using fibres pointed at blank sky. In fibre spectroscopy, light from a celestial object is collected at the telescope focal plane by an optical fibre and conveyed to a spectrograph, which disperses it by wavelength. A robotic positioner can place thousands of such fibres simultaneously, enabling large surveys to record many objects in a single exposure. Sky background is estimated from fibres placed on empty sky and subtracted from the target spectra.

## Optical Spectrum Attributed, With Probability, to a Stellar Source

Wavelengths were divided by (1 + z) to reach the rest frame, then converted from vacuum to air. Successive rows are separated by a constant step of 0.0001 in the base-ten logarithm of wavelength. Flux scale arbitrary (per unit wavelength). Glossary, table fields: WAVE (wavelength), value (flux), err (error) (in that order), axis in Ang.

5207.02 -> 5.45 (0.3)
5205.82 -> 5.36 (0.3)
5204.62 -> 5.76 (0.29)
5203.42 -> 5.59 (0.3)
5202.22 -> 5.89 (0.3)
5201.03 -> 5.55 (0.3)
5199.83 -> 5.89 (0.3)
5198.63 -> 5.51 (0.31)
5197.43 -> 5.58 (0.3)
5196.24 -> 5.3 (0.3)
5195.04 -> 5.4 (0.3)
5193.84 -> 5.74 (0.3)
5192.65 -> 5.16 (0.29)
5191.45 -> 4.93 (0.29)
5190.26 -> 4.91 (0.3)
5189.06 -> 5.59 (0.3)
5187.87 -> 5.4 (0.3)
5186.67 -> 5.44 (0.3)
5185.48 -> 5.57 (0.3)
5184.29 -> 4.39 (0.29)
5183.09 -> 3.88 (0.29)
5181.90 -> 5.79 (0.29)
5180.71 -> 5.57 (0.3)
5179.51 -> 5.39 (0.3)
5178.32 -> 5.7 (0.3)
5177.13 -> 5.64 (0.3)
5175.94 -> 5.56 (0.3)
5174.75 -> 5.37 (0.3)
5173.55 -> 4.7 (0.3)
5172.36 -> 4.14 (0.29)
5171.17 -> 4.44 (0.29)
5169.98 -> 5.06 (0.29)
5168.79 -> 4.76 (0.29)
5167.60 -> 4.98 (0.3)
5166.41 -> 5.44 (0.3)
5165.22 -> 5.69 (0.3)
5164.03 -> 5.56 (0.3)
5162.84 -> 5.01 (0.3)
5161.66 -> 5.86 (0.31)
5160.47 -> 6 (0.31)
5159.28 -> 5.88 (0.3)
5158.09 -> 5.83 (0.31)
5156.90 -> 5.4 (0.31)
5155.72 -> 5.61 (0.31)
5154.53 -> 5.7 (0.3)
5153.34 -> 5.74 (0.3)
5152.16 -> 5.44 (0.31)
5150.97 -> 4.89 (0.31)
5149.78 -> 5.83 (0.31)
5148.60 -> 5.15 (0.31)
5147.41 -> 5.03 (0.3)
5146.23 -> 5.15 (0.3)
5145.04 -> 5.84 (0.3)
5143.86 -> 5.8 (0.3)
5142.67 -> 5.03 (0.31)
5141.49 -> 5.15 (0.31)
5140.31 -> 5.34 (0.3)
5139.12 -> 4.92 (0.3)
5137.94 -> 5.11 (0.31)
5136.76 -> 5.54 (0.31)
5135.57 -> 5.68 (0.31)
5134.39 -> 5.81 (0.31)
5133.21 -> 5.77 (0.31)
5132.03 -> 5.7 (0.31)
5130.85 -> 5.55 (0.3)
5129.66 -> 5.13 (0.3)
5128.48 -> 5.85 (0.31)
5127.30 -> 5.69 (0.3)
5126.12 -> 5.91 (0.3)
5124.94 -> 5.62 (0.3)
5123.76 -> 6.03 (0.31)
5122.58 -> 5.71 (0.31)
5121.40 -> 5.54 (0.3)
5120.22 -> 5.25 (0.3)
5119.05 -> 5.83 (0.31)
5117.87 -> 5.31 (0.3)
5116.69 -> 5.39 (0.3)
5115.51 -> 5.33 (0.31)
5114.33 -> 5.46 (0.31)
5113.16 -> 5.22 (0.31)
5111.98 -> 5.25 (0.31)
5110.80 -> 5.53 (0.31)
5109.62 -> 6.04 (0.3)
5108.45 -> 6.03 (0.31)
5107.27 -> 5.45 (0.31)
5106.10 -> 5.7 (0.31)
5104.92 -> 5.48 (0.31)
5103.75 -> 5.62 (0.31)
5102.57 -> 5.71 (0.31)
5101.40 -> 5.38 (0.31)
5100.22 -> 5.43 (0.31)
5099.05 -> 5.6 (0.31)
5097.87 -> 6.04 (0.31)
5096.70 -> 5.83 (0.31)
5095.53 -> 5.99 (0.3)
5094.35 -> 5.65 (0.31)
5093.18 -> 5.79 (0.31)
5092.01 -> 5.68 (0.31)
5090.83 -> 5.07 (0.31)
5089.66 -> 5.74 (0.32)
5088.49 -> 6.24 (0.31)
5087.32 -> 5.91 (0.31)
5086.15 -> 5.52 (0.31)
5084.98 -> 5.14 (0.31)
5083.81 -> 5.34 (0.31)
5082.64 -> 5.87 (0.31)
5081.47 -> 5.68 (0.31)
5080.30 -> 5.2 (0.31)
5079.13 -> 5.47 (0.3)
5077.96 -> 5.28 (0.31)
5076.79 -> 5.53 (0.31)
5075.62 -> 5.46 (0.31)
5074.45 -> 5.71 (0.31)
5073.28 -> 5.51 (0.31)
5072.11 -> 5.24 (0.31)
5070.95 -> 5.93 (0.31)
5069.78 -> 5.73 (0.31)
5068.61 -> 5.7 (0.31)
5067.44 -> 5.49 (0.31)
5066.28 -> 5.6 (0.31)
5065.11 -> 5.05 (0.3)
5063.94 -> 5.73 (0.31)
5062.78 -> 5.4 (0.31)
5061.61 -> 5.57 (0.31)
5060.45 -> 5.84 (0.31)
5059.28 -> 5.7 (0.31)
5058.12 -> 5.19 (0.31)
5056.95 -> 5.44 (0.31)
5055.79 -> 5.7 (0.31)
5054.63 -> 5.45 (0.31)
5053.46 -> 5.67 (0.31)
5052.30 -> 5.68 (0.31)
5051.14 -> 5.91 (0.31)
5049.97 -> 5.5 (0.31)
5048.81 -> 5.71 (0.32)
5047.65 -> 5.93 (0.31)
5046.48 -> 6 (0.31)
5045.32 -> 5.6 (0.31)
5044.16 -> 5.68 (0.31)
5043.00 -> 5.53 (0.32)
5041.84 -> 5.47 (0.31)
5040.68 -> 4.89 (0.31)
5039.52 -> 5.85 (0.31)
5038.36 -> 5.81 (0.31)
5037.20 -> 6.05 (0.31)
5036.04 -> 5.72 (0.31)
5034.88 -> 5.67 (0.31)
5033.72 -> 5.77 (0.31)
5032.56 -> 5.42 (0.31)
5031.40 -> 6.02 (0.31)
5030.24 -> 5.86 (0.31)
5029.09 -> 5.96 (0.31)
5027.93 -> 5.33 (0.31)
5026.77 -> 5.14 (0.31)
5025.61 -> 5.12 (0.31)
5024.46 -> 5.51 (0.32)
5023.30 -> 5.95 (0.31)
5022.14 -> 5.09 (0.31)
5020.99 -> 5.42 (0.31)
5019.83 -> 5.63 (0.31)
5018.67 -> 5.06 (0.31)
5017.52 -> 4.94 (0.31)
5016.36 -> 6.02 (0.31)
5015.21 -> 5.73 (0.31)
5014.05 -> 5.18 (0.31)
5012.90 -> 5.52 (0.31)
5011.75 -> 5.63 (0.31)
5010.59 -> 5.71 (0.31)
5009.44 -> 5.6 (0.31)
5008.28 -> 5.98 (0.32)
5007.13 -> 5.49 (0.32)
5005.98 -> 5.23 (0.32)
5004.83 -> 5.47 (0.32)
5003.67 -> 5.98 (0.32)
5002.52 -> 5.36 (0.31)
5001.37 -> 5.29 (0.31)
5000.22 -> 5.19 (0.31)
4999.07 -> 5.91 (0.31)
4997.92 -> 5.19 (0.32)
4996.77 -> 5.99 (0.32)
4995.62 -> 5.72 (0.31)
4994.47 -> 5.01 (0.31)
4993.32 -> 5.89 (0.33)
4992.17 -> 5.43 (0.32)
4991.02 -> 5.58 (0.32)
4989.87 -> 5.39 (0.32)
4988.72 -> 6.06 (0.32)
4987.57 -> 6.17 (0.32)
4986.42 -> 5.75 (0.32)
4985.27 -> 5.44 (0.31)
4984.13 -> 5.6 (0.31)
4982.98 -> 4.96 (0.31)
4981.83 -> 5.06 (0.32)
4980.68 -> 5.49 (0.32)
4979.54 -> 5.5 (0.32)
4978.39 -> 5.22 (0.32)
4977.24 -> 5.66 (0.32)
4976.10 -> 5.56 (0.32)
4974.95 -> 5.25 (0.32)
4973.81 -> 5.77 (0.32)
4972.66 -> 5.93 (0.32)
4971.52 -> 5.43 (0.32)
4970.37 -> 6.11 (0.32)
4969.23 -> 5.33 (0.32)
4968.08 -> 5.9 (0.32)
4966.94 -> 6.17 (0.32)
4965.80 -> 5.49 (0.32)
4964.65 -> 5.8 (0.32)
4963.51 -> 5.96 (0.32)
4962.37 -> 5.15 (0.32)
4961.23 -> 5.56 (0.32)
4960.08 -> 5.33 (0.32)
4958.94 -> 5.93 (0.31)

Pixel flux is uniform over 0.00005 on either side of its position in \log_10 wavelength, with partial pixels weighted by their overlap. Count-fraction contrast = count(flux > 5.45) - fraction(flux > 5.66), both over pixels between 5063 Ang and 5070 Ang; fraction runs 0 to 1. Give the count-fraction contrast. 4.5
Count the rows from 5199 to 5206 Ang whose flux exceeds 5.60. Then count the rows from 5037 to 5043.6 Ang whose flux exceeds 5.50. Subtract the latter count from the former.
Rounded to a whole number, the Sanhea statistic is -1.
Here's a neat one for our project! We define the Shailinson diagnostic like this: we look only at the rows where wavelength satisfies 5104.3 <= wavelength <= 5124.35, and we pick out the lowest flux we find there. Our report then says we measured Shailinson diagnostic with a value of 5.22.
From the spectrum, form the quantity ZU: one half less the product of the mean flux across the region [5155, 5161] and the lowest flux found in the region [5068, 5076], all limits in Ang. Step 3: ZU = -29.6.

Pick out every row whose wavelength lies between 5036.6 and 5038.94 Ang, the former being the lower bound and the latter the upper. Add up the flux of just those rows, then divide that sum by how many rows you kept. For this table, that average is 5.93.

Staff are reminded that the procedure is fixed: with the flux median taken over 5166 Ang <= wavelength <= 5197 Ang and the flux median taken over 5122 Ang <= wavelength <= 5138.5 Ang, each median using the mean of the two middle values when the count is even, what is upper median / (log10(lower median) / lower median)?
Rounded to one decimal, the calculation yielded 40.6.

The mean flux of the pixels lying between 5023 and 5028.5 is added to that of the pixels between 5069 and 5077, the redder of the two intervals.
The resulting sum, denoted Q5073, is 11.0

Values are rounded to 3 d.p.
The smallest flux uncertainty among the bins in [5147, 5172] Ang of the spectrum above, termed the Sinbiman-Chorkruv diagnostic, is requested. 0.290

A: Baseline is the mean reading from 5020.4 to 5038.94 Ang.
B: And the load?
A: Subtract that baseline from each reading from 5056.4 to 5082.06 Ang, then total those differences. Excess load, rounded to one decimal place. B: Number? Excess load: -2.1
